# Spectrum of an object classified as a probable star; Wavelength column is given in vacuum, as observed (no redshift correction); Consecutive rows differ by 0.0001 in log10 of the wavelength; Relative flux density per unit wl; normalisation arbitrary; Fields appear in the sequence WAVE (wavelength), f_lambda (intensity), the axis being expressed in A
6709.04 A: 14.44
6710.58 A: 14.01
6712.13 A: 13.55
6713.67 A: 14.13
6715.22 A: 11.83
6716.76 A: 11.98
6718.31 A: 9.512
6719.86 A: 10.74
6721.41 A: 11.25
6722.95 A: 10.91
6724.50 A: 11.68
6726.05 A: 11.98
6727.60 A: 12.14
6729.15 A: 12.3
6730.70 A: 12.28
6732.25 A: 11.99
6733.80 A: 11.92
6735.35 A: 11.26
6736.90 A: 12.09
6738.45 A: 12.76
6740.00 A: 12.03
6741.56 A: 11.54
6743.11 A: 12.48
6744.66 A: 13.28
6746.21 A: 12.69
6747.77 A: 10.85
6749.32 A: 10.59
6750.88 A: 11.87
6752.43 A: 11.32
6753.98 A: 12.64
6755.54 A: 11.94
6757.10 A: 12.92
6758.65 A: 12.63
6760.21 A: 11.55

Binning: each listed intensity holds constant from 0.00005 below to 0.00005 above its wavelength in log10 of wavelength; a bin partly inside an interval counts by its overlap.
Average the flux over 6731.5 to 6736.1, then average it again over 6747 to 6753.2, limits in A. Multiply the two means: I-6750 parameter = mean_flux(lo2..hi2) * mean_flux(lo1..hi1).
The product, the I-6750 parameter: 131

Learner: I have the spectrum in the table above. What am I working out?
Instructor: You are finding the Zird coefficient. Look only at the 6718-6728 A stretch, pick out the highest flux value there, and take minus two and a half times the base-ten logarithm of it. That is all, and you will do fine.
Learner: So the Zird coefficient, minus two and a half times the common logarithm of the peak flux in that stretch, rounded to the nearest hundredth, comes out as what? -2.71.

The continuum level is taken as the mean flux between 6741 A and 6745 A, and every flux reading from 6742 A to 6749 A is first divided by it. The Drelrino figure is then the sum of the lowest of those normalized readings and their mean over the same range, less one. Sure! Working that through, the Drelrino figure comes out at 0.86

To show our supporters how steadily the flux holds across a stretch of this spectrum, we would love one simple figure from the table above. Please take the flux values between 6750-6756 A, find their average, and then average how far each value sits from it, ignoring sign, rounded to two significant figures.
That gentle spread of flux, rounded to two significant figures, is 0.35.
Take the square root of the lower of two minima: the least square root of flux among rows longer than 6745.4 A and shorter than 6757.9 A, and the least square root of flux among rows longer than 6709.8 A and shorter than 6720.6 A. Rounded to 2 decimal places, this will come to 1.76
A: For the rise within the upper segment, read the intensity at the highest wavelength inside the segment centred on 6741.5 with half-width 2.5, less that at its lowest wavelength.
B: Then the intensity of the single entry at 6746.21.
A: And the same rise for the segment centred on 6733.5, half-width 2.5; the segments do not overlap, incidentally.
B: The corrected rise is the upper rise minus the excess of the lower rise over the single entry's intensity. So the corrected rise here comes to 13.9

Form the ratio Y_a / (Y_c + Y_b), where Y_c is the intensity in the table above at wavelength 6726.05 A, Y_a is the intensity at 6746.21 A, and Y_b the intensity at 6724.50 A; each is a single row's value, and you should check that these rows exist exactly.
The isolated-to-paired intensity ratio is 0.54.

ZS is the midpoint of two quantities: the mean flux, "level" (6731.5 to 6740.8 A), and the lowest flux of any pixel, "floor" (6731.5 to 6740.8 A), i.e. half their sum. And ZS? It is 11.6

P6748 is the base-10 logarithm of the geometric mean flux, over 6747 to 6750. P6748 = 1.03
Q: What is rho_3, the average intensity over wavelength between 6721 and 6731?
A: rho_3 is 11.79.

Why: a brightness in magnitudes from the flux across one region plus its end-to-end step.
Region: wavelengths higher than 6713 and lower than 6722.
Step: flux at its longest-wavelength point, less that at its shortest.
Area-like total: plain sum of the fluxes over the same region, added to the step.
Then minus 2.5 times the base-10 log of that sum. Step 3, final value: -4.56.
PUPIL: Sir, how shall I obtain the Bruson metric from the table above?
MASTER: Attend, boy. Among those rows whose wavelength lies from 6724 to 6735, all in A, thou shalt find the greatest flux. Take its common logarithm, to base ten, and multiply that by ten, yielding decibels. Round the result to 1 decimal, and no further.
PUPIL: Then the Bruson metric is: 10.9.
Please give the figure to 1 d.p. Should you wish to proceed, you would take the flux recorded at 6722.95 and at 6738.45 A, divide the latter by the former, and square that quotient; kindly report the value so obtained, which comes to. 1.4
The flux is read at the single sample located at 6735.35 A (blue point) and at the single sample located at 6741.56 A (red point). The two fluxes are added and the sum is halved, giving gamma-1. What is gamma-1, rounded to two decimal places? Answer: 11.40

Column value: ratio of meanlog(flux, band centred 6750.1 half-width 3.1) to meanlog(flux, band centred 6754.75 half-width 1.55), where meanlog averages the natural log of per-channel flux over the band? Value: 0.96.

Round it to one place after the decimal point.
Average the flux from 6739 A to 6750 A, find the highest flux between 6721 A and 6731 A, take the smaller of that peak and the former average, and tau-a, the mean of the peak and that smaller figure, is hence 12.1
